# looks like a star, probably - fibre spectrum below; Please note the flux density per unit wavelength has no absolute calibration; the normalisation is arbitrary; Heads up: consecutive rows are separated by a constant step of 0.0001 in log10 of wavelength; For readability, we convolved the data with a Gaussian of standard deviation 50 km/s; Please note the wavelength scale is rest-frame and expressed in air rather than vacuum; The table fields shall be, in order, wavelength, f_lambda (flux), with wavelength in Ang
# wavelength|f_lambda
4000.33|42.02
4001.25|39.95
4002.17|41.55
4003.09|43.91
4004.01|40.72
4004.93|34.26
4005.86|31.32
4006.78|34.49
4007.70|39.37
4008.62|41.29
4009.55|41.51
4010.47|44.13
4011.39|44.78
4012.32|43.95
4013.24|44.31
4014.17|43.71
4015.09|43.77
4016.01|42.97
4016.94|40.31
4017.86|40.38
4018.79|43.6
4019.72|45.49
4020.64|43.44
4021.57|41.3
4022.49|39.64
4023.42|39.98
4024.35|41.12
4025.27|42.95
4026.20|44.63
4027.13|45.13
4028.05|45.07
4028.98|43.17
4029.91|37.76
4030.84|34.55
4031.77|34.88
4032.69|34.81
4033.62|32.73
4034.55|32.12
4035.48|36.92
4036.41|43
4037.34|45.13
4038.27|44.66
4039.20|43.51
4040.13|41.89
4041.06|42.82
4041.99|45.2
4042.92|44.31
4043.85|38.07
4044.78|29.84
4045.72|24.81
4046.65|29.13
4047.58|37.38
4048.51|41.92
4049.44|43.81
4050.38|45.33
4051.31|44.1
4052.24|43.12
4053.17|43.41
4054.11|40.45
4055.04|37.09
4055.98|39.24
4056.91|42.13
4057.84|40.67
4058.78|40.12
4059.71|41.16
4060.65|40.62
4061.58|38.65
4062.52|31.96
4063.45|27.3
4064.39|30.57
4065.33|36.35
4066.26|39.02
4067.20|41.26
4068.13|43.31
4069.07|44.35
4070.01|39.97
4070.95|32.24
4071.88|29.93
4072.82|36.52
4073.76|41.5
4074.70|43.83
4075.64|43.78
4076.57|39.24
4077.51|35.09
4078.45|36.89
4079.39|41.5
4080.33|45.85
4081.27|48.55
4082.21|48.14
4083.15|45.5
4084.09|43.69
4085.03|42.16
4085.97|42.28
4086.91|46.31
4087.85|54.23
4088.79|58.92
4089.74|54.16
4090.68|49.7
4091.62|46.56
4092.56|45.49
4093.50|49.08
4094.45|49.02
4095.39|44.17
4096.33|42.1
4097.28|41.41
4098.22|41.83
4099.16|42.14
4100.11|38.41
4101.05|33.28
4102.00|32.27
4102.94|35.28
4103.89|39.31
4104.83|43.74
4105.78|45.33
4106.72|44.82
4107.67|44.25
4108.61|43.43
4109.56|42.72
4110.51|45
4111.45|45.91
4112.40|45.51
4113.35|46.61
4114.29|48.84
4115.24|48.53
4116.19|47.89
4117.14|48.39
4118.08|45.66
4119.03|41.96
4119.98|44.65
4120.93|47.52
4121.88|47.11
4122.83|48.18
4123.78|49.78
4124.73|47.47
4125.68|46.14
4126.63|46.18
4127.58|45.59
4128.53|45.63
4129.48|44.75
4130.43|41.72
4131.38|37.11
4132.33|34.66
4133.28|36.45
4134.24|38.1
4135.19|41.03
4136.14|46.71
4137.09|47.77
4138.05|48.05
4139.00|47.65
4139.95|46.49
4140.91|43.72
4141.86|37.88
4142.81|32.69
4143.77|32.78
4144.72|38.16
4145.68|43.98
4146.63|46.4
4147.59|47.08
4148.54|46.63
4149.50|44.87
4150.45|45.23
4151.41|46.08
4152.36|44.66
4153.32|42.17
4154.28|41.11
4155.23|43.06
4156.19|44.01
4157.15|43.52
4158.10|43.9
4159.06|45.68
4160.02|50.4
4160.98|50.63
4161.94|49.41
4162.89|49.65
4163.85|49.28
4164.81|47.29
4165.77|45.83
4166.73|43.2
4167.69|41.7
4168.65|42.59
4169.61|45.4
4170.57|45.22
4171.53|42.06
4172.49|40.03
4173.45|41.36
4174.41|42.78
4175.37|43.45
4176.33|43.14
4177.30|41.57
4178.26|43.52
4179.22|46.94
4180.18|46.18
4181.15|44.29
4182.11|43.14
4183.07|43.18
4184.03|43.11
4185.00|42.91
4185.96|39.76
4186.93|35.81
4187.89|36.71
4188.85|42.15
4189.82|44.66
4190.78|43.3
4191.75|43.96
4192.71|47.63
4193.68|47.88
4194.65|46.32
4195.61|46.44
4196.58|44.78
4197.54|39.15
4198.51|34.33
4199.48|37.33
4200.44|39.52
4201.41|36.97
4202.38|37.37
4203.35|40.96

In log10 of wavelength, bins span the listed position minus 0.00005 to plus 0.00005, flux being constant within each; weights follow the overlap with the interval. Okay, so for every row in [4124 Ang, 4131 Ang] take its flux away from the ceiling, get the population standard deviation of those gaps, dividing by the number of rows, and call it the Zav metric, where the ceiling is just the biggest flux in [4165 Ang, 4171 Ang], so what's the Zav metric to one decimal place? 1.7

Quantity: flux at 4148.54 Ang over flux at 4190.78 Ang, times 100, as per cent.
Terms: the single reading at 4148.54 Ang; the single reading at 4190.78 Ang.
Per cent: 108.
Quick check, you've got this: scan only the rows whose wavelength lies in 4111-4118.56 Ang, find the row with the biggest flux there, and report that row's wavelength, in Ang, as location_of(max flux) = 4114.29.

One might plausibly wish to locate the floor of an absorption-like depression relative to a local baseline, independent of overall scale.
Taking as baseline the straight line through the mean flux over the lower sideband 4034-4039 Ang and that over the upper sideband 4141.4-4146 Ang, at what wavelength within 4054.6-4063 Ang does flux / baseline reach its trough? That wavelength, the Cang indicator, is 4062.52 Ang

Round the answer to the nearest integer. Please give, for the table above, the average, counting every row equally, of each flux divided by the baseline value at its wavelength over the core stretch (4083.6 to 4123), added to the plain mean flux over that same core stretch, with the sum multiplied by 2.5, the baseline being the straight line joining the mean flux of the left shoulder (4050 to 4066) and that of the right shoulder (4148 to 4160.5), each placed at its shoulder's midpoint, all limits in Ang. 115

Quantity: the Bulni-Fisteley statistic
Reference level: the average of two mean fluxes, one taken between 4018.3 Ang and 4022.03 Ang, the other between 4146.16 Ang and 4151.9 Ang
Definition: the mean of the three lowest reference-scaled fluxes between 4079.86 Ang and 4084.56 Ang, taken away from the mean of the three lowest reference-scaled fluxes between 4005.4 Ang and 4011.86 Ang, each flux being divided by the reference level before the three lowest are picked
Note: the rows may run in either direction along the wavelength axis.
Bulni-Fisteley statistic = -0.22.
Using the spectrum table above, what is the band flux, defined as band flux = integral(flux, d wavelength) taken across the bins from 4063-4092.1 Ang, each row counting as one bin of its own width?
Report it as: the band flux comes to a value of 1229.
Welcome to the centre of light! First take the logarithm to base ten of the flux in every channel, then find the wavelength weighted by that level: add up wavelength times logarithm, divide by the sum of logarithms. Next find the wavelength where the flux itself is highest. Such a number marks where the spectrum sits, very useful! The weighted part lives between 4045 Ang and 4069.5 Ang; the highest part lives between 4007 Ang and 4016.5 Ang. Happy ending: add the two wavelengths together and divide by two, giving 4034.4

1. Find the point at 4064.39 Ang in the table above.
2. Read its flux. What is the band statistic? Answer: 30.57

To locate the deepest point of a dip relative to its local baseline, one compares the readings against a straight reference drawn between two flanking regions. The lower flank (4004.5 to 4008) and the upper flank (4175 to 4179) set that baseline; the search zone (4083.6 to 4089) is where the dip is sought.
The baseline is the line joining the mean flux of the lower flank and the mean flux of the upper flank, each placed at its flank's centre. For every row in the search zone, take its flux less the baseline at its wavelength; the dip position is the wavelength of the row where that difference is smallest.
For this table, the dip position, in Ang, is 4085.03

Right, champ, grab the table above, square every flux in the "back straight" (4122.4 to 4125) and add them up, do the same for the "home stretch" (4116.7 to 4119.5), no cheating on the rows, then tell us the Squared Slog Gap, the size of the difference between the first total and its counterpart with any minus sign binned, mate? 866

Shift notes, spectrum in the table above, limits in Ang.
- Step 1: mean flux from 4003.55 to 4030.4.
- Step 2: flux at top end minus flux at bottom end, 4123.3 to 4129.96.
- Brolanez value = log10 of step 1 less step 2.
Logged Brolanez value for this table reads 1.67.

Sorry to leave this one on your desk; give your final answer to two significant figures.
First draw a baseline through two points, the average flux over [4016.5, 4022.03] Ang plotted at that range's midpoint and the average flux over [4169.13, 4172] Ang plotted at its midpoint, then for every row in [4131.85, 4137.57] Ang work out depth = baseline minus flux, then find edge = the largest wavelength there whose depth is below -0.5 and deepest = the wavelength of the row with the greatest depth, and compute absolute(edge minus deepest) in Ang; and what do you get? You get 4.8 Ang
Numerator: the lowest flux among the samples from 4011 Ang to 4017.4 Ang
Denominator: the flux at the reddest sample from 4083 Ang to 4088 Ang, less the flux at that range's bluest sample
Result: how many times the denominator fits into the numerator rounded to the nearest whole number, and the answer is 5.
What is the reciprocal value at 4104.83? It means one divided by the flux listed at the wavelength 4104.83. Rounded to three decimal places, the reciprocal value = 0.023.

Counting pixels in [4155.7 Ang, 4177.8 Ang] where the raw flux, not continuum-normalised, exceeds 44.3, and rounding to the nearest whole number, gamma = 10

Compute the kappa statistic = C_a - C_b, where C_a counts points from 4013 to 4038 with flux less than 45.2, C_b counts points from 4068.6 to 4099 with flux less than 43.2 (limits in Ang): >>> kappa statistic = 12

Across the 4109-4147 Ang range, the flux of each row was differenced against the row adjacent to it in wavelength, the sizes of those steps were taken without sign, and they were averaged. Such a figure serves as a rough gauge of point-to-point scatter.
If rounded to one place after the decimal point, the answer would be 2.1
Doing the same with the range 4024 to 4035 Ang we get 1.6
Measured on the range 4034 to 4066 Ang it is 3.0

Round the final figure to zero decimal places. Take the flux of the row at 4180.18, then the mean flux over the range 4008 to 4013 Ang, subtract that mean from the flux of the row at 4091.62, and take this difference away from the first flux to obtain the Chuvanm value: 43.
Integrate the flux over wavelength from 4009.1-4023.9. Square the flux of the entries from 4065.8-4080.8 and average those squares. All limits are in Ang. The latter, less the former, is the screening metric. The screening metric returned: 959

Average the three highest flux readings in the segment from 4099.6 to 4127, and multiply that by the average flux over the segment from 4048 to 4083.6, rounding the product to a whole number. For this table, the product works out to 1968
